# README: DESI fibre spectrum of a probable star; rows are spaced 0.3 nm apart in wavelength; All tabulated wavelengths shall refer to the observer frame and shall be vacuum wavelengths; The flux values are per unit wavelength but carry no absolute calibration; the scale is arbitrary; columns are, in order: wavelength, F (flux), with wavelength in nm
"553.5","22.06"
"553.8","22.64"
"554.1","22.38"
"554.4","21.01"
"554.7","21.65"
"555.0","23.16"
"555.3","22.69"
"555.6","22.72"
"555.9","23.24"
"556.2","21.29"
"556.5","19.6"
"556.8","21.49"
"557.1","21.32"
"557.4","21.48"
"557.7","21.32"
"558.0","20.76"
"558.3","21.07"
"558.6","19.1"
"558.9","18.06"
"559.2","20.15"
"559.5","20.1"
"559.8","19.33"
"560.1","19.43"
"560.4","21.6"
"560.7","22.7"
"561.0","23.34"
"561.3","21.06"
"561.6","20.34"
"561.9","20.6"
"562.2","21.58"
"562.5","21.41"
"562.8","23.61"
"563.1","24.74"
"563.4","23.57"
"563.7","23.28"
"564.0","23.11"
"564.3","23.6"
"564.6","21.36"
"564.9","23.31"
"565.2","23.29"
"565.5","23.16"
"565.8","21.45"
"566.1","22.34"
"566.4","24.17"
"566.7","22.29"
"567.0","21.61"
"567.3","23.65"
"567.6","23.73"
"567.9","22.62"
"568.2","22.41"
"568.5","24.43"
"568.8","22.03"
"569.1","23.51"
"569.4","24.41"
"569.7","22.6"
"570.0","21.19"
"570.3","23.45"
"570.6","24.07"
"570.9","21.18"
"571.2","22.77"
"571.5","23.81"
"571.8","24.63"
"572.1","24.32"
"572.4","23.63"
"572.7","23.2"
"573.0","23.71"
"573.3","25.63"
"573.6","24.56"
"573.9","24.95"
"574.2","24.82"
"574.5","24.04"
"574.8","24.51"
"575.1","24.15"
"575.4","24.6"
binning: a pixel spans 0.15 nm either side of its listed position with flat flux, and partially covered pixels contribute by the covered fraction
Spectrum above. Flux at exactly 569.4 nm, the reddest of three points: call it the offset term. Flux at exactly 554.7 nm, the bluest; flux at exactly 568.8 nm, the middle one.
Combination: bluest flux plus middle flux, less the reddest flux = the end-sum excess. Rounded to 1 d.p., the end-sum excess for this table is 19.3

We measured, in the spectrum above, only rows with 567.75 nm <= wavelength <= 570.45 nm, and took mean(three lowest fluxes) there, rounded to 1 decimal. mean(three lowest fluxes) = 21.9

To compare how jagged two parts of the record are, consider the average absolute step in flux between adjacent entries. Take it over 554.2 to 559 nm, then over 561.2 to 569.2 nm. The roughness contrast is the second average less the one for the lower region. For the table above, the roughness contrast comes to 0.2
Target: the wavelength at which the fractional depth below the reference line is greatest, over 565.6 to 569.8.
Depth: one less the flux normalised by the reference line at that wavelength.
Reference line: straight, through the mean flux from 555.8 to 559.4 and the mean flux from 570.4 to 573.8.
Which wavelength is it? 567.0 nm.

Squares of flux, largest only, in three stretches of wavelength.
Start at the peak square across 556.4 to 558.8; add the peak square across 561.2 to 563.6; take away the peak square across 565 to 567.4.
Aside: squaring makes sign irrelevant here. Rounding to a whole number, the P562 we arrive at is 490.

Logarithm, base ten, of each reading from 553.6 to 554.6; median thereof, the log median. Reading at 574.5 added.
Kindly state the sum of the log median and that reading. 25.4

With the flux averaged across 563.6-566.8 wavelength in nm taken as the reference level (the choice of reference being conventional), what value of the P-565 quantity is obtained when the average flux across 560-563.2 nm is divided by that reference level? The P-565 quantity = 0.956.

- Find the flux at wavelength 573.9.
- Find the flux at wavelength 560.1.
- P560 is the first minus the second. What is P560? 5.5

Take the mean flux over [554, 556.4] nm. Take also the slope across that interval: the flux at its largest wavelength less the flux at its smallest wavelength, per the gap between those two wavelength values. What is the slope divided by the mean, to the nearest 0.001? -0.023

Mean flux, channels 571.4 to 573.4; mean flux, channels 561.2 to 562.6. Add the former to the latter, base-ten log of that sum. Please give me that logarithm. 1.65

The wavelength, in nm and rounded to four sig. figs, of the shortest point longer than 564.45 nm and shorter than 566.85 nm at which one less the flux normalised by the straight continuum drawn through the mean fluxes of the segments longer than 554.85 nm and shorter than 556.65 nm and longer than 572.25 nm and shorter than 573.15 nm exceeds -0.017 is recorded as 564.6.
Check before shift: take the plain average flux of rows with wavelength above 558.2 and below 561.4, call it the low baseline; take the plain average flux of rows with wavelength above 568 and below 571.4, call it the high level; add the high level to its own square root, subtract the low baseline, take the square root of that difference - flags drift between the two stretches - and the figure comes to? 2.68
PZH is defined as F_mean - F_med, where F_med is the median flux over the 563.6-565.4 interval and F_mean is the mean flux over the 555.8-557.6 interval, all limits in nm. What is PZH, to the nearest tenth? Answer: -1.9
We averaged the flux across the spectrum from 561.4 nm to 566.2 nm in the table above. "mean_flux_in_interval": 22.5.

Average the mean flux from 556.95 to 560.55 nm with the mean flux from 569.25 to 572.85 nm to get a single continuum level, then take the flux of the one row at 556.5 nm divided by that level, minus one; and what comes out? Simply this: -0.10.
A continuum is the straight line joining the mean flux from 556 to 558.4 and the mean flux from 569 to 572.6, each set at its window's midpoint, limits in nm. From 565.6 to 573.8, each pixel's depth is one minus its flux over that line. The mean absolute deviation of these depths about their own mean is 0.037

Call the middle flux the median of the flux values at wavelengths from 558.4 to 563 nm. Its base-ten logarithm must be 1.31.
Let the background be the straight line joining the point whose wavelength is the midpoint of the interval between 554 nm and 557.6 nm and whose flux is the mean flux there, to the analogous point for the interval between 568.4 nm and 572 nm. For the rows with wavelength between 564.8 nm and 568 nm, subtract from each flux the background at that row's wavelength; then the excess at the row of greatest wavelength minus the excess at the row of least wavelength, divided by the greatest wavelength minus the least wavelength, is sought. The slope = -0.3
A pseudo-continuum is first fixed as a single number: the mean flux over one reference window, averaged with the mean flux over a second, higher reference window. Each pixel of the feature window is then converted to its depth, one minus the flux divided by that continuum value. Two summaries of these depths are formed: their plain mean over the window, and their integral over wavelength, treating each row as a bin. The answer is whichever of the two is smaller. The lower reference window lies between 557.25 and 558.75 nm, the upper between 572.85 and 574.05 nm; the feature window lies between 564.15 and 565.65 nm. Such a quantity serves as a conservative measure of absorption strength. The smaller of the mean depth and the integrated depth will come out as -0.014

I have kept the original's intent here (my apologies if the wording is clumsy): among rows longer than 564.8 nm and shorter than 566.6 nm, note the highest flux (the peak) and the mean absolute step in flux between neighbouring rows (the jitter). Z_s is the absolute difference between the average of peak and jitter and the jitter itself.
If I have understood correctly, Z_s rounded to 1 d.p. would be 11.6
